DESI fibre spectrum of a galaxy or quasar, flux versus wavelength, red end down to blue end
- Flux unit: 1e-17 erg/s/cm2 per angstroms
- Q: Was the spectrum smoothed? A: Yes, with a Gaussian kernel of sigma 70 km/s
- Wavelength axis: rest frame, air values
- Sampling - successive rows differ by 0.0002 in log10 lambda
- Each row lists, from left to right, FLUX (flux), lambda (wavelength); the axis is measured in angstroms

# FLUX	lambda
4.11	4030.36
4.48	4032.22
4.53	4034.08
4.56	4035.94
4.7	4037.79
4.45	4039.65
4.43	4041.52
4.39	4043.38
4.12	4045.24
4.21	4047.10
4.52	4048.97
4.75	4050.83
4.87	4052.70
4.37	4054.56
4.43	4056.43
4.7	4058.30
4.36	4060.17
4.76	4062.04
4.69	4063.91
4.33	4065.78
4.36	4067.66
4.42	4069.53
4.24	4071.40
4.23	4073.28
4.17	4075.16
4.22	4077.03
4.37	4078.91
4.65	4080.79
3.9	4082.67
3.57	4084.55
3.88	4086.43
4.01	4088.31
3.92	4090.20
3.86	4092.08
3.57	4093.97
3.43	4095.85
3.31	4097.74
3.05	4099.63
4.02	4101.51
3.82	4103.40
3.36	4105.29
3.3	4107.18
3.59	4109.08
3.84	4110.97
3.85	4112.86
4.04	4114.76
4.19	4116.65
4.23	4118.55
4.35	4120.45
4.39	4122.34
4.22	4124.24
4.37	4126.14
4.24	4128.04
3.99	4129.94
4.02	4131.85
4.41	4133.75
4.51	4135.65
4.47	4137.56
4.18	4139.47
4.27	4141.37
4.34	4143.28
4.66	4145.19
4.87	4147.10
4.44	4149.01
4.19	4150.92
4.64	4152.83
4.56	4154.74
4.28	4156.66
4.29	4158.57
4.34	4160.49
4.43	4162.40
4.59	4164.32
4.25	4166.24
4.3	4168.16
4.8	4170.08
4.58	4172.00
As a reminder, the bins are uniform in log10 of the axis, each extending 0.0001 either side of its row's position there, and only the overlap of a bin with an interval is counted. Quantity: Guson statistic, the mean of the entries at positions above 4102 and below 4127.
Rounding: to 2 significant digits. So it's 4.0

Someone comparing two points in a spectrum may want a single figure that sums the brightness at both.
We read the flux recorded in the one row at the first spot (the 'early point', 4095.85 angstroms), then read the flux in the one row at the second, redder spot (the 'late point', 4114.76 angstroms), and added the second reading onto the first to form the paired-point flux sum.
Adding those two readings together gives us 7.5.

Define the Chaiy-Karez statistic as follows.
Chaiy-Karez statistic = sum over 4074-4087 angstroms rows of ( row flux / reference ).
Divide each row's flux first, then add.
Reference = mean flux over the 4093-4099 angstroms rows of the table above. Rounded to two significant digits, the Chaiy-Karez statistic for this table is 8.4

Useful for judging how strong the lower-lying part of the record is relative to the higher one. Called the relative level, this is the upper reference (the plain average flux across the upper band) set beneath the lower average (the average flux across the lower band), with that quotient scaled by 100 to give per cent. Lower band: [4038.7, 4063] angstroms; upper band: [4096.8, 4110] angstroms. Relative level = 129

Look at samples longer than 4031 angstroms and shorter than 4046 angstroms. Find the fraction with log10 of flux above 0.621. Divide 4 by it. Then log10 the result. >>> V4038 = 0.66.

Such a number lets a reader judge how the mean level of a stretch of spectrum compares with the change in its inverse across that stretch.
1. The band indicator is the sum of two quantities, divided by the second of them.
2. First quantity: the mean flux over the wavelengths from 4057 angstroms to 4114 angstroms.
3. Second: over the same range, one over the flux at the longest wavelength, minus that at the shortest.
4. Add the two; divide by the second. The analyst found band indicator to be 86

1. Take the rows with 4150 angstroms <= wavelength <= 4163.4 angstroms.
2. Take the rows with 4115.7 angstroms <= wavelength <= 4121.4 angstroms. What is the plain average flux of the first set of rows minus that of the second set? 0.13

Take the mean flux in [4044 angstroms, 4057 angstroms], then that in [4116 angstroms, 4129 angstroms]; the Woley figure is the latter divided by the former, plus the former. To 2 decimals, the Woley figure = 5.43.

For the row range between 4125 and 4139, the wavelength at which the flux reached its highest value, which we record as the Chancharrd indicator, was 4135.65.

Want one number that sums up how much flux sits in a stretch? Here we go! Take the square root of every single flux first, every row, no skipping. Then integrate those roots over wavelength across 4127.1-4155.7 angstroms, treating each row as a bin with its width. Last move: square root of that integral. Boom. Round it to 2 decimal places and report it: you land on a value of 7.74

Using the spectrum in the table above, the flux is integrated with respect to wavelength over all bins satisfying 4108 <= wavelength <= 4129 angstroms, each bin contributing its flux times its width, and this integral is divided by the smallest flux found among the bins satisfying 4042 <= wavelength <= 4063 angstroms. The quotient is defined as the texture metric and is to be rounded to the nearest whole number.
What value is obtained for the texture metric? 21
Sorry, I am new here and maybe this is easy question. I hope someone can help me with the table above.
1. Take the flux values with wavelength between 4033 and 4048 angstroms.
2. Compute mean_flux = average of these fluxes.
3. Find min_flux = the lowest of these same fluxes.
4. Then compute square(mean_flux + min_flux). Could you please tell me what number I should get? 73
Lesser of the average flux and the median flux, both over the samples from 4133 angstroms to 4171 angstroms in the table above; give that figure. 4.42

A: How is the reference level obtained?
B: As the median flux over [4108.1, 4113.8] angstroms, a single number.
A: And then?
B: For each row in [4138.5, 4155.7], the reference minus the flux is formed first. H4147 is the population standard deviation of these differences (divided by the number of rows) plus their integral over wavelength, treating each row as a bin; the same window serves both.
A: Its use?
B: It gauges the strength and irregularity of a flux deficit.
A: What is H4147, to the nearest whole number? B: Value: -10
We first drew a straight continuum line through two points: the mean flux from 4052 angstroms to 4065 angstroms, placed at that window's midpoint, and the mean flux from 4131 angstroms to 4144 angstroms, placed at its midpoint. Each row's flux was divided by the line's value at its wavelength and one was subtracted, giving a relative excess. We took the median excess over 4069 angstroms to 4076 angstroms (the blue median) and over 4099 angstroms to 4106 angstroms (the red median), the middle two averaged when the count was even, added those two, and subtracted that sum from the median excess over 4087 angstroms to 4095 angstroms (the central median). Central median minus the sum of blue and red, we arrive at 0.13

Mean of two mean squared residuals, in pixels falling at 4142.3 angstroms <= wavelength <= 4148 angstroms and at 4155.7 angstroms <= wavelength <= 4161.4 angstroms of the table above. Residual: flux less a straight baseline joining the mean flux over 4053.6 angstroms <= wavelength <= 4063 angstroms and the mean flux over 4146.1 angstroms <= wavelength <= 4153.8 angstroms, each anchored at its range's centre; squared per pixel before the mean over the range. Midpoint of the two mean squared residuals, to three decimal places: 0.055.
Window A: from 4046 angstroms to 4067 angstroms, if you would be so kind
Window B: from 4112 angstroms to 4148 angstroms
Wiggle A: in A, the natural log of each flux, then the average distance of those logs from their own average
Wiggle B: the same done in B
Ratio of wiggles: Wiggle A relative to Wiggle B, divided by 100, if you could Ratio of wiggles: 0.010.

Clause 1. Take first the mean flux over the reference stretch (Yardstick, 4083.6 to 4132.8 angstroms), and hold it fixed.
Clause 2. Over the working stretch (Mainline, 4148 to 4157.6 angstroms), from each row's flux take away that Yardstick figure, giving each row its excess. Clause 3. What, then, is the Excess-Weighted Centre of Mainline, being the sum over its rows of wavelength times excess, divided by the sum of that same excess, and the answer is 4152.9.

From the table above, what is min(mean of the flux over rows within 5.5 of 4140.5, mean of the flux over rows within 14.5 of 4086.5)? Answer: 3.9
